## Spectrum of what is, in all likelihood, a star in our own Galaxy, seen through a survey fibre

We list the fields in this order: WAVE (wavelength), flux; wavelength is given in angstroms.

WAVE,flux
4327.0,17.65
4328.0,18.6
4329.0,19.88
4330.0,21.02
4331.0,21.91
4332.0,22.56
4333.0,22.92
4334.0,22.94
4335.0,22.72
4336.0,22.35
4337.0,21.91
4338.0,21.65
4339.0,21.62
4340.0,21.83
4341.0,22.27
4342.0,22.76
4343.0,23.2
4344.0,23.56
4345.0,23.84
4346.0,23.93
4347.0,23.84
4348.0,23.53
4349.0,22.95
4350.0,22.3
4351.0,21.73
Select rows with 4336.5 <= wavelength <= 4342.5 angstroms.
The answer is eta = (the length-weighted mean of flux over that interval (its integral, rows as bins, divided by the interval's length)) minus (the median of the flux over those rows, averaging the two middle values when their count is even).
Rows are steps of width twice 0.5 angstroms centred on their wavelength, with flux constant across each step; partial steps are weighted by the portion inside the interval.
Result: 0.14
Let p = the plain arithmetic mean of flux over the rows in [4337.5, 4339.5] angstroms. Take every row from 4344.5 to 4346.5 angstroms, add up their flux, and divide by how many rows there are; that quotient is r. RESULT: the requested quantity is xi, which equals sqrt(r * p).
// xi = 22.7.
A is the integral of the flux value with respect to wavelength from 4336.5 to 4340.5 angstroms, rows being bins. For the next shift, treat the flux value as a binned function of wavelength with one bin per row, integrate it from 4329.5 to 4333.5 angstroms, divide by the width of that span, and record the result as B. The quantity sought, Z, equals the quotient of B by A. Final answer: 0.254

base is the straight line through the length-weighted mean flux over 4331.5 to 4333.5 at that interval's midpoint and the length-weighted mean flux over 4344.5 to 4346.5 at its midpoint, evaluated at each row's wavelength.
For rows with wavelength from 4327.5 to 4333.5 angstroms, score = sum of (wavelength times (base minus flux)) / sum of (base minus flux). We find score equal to 4328.9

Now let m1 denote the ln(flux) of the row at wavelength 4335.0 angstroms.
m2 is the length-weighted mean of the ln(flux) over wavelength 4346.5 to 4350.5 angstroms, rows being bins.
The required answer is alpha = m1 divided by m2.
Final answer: 0.99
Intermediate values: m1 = 3.12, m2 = 3.14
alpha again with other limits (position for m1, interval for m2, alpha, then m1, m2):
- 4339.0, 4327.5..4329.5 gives 1.04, 3.07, 2.96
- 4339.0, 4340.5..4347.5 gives 0.98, 3.07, 3.15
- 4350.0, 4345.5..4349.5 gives 0.98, 3.10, 3.16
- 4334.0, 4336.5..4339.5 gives 1.02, 3.13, 3.08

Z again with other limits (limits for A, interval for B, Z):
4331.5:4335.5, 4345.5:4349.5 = 0.259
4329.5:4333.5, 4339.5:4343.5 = 0.255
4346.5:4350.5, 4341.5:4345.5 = 0.252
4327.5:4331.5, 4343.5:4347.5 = 0.292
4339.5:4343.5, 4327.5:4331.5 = 0.226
